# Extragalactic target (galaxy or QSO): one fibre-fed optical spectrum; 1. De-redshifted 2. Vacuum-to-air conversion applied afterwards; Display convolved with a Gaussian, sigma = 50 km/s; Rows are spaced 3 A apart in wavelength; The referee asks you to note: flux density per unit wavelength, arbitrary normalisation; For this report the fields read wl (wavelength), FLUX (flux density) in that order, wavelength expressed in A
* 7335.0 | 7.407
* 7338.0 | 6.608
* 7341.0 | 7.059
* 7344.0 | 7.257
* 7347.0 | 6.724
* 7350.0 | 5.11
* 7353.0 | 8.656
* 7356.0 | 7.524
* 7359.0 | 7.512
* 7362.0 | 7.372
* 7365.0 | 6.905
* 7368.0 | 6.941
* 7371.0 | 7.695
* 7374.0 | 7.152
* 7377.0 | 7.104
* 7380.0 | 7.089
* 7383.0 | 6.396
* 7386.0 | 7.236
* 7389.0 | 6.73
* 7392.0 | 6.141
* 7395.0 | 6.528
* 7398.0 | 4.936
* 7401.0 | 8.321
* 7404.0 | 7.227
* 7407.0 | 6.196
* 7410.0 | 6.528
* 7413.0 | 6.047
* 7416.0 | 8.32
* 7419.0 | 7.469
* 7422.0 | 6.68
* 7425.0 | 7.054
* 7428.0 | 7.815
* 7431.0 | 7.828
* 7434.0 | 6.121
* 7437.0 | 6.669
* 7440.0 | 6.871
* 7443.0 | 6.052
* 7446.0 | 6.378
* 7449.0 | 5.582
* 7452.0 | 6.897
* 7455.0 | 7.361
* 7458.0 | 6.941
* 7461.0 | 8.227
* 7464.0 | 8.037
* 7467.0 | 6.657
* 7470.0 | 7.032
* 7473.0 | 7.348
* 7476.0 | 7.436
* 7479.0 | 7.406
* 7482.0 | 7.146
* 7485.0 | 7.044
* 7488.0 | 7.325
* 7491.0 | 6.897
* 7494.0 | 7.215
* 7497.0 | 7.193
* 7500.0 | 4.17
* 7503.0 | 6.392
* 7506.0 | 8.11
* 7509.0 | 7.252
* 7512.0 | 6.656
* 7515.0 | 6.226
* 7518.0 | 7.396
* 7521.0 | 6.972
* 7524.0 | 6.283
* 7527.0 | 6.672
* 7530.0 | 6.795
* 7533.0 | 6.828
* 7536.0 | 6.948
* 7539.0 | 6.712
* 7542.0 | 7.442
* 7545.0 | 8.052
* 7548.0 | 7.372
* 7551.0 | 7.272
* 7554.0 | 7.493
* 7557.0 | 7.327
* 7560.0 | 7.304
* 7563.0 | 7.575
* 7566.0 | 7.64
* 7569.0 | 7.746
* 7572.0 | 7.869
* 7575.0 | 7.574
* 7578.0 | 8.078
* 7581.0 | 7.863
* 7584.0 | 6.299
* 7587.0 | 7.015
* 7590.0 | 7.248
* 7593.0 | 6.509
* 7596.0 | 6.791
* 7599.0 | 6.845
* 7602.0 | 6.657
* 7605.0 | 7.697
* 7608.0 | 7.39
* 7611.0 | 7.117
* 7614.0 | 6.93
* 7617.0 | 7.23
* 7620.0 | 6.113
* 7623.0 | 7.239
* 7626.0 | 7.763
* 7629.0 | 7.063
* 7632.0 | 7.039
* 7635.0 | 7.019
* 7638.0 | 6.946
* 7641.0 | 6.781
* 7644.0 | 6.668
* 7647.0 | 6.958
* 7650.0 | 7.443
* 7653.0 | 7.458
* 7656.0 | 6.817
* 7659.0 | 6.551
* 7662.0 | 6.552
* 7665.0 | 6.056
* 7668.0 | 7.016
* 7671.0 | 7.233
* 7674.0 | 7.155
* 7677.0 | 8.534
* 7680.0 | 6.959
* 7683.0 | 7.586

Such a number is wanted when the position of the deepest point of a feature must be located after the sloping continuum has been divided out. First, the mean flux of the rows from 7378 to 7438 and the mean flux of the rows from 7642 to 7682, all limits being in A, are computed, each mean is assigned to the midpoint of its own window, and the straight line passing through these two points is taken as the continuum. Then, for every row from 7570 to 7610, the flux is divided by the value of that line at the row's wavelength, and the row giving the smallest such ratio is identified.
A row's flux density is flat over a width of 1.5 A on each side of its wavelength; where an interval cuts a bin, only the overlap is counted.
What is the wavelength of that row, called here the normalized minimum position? 7584.0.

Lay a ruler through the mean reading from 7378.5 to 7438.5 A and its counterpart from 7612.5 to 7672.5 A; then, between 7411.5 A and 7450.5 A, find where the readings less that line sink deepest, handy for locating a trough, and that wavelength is 7449.0 A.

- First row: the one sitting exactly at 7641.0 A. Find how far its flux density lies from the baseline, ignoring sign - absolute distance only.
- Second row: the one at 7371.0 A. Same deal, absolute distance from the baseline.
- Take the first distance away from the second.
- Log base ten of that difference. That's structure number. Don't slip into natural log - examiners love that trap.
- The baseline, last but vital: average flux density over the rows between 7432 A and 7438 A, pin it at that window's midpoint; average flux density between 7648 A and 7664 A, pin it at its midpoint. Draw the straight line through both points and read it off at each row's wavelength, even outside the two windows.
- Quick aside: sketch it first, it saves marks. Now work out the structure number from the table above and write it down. 0.1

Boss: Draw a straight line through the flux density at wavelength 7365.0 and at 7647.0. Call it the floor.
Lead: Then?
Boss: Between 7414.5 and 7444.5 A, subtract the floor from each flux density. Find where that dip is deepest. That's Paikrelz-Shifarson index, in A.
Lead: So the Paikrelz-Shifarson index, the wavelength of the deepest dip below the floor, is 7443.0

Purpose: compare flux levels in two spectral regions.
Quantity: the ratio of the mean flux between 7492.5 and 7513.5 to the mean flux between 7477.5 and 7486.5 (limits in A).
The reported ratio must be 0.93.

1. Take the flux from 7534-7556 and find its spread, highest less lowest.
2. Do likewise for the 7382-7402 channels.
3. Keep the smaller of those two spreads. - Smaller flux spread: 1.34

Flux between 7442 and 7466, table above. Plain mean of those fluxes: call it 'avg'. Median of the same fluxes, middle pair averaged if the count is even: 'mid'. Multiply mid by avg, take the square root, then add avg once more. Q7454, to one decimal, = 13.9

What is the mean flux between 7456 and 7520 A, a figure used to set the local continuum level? 7.05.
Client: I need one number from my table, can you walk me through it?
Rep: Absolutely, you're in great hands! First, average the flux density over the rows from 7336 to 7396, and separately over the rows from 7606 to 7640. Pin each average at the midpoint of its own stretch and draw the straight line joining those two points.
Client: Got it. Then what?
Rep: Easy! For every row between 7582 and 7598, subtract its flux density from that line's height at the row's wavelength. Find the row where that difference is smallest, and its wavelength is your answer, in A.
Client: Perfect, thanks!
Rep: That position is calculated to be 7590.0 A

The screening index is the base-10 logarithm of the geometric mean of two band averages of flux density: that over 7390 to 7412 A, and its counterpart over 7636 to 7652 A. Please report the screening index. 0.830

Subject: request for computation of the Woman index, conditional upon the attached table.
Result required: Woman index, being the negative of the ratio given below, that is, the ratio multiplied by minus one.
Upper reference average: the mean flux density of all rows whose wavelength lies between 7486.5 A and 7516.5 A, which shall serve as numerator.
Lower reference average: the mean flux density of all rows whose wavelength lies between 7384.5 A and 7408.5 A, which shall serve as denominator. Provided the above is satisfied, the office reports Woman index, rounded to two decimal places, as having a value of -1.01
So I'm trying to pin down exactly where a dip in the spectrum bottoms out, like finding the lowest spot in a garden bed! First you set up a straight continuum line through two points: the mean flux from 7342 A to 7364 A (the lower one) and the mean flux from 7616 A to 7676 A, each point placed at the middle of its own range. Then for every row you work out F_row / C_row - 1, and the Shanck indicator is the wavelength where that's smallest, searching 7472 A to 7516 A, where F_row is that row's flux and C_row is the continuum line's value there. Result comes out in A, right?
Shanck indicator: 7500.0 A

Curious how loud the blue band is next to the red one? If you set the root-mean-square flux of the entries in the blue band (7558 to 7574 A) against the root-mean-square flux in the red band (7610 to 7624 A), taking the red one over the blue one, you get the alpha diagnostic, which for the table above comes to 0.91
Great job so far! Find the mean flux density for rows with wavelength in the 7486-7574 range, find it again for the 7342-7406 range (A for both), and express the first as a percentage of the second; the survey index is 101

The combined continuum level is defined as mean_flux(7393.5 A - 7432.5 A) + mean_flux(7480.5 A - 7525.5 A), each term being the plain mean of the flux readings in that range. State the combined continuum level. 13.81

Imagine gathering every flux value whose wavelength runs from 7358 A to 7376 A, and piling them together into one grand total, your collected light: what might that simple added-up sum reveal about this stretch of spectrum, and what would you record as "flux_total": 44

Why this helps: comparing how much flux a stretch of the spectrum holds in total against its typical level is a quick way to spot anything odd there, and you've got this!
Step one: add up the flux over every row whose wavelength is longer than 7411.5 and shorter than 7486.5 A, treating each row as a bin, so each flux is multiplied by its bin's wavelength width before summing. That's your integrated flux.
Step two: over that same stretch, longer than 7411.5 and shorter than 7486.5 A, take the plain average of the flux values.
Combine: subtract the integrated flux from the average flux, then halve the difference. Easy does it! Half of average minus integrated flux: -261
